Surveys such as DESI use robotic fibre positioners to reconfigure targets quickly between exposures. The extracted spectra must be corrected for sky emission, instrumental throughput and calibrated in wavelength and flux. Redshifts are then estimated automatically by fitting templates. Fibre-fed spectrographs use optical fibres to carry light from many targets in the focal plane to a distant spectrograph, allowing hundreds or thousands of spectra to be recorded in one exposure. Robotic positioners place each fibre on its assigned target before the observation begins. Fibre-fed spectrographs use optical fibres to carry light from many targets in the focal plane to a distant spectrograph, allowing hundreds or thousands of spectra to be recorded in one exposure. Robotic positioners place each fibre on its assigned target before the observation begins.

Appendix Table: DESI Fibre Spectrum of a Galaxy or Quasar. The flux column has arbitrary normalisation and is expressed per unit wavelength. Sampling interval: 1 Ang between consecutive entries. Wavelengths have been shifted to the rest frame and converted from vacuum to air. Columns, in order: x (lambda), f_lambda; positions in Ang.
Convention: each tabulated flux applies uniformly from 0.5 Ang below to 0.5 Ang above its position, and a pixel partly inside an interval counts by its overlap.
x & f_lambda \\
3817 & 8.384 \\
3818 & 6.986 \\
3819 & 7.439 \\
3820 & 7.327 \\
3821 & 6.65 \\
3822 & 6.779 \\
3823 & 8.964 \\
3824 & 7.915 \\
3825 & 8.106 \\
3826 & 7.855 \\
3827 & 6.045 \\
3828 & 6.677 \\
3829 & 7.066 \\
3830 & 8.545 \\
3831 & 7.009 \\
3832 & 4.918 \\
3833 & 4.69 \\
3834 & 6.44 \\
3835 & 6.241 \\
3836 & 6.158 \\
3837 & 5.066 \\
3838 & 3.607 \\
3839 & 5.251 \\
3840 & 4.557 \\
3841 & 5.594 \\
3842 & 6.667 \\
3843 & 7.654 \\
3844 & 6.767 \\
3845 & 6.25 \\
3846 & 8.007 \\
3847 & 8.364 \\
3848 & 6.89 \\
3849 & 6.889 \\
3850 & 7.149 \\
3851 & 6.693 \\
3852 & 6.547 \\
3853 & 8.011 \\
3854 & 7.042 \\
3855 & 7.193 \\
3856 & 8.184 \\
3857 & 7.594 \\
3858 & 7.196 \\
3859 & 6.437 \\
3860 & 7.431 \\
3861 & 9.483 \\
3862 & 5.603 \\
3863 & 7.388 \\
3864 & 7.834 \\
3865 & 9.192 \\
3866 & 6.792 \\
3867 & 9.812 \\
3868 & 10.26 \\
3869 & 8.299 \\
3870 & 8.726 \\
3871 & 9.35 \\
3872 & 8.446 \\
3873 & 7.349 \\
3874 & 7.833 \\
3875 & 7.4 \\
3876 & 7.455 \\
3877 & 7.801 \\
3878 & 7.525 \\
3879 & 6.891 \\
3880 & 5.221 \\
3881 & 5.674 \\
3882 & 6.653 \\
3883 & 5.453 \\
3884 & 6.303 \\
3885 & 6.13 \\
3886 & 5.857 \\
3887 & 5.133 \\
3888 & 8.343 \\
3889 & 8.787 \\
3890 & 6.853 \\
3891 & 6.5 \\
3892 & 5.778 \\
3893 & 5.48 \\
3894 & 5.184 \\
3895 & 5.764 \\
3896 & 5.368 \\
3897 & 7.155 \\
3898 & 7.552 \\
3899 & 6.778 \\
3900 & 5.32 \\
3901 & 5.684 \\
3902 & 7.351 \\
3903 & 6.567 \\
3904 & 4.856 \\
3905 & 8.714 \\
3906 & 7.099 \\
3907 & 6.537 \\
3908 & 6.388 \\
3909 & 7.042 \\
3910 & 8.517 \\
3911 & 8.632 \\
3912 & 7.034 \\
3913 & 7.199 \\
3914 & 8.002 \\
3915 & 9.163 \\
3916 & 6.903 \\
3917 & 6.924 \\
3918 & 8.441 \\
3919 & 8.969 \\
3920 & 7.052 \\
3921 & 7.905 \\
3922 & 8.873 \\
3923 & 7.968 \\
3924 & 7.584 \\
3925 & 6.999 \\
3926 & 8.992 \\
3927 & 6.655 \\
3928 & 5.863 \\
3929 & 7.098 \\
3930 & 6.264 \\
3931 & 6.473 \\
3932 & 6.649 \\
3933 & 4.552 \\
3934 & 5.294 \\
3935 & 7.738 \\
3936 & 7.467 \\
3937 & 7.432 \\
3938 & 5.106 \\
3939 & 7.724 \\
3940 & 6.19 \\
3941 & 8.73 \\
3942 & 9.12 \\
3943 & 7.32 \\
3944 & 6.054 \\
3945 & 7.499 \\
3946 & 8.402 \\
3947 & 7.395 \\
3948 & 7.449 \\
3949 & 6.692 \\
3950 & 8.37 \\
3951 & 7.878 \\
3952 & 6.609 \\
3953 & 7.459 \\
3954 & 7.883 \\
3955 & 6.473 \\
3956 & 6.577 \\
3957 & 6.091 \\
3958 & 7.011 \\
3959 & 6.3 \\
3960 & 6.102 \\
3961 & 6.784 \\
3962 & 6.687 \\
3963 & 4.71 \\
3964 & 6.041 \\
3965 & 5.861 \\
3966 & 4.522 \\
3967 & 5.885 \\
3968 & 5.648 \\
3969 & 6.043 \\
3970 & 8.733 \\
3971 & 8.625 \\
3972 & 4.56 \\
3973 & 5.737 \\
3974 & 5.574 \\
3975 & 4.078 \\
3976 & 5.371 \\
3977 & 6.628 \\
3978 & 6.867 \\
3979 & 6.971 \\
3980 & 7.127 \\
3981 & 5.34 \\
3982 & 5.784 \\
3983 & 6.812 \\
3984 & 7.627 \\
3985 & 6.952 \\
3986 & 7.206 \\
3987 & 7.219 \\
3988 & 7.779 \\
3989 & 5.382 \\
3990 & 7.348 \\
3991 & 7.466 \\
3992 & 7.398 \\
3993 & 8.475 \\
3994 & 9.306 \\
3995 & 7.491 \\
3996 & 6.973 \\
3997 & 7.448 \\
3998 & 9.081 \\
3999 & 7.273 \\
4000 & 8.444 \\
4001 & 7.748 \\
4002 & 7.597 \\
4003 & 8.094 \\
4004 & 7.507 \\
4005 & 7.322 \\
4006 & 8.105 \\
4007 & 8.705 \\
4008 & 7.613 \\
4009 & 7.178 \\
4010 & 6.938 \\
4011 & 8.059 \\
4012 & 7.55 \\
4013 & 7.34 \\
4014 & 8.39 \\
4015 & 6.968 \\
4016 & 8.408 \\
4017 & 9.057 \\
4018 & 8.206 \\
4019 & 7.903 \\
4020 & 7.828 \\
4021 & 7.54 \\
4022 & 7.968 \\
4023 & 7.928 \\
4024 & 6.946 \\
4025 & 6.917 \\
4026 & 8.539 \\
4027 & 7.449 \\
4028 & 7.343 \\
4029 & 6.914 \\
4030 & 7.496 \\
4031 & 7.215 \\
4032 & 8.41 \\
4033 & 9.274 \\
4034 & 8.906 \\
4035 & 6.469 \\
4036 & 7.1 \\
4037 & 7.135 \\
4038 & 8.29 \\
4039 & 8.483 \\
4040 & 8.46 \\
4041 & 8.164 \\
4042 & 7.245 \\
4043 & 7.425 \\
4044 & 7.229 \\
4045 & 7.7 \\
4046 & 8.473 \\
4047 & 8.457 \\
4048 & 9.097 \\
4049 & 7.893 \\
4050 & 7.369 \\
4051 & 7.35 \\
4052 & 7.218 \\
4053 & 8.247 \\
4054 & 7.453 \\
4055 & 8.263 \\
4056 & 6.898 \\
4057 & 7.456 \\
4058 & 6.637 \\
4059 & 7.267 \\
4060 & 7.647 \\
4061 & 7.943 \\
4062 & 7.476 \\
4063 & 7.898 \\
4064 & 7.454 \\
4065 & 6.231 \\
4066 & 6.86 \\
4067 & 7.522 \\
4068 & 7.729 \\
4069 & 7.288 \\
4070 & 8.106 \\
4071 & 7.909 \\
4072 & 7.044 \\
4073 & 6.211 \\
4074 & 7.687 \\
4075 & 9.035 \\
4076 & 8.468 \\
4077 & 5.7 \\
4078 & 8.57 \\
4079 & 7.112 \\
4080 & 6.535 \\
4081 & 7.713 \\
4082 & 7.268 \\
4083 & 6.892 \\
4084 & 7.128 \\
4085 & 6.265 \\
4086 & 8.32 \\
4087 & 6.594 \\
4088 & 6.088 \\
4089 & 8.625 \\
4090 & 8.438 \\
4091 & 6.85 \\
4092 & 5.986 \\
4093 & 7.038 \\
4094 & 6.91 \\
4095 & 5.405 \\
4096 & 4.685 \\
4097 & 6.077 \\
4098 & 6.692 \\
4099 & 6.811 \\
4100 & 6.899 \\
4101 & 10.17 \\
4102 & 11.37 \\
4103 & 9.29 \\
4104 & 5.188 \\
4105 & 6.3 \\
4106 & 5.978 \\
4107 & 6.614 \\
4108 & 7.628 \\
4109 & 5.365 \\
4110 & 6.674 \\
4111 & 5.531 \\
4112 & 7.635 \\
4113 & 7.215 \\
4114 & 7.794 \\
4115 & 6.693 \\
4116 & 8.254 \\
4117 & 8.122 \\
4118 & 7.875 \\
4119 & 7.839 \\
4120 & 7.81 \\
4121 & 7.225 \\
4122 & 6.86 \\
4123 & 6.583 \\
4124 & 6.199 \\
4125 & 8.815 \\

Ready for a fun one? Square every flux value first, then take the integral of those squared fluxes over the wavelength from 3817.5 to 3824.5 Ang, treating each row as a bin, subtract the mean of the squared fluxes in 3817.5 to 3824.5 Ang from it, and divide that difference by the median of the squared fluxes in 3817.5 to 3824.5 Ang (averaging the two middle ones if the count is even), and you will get 6.243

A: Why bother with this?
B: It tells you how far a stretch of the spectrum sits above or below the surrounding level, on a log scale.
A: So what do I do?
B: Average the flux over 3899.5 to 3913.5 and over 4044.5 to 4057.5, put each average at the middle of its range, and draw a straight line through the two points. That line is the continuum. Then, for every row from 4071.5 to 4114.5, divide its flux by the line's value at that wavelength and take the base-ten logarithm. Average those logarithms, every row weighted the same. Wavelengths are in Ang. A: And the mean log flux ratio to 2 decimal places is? -0.06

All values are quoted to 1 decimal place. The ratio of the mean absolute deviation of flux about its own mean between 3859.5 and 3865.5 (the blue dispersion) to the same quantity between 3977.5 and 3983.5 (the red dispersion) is 1.7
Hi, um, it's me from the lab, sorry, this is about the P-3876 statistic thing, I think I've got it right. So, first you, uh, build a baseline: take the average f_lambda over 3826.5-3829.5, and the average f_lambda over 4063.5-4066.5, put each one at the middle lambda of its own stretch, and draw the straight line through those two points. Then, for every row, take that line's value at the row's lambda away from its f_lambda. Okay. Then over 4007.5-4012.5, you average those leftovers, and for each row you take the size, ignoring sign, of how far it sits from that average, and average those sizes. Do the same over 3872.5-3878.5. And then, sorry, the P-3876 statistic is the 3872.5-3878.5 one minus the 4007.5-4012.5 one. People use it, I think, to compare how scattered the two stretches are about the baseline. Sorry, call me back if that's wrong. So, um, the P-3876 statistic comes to -0.2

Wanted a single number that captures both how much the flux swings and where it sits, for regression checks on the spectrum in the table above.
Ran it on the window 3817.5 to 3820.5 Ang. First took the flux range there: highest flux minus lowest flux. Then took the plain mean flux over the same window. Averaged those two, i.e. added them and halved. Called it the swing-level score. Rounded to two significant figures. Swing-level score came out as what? 3.9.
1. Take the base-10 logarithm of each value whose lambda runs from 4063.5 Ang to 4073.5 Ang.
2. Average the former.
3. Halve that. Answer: 0.429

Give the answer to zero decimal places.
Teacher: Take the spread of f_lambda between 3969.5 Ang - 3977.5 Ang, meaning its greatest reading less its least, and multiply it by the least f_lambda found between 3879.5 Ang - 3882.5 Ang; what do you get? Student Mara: 24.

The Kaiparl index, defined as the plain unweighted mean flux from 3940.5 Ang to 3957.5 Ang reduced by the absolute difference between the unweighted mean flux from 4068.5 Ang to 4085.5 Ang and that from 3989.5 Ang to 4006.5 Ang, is 6.9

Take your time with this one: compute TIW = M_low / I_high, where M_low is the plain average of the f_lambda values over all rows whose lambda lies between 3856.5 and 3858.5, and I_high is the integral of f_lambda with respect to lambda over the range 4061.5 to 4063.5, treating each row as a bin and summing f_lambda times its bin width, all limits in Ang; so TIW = 0.48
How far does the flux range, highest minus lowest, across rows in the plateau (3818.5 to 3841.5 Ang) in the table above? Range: 5.4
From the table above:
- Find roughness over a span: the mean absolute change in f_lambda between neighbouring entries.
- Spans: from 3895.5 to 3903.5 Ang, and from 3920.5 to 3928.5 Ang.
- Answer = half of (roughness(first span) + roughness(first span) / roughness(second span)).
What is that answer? 1.0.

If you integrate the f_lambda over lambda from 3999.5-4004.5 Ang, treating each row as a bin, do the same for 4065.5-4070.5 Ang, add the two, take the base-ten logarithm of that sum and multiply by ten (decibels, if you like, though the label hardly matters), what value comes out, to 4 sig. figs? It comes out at 18.86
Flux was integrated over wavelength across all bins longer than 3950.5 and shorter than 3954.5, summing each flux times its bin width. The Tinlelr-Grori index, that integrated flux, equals 30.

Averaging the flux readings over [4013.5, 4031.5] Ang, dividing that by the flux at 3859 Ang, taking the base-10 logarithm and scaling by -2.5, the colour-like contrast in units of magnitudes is -0.20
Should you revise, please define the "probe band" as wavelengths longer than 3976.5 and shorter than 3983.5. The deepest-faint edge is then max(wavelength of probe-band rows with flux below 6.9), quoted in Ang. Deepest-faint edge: 3983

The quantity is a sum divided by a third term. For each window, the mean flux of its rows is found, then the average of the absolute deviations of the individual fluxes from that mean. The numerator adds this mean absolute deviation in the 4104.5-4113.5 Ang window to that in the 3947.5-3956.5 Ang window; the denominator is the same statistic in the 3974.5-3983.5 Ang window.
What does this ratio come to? 1.5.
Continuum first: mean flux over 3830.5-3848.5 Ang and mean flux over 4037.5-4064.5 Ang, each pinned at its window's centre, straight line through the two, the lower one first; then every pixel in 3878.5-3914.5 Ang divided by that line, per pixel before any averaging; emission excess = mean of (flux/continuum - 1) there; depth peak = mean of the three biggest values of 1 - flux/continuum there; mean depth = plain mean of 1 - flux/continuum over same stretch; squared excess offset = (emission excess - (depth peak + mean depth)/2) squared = 0.011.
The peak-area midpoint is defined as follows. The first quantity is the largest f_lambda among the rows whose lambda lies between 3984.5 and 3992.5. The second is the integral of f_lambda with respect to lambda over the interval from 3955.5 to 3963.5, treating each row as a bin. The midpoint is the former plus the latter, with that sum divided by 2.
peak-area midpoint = 29.0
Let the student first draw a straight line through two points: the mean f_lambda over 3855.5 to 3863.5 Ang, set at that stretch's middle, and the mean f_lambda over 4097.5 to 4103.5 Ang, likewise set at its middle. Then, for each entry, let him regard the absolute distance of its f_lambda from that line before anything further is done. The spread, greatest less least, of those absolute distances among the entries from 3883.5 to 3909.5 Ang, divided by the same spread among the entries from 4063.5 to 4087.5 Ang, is 1.0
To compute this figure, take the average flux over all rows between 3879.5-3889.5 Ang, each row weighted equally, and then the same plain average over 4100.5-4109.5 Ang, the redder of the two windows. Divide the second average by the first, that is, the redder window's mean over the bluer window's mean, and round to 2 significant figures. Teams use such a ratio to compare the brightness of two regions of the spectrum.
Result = 1.2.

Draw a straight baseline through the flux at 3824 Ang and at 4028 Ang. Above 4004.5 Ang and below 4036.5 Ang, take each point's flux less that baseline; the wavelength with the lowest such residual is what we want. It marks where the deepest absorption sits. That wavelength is 4035 Ang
